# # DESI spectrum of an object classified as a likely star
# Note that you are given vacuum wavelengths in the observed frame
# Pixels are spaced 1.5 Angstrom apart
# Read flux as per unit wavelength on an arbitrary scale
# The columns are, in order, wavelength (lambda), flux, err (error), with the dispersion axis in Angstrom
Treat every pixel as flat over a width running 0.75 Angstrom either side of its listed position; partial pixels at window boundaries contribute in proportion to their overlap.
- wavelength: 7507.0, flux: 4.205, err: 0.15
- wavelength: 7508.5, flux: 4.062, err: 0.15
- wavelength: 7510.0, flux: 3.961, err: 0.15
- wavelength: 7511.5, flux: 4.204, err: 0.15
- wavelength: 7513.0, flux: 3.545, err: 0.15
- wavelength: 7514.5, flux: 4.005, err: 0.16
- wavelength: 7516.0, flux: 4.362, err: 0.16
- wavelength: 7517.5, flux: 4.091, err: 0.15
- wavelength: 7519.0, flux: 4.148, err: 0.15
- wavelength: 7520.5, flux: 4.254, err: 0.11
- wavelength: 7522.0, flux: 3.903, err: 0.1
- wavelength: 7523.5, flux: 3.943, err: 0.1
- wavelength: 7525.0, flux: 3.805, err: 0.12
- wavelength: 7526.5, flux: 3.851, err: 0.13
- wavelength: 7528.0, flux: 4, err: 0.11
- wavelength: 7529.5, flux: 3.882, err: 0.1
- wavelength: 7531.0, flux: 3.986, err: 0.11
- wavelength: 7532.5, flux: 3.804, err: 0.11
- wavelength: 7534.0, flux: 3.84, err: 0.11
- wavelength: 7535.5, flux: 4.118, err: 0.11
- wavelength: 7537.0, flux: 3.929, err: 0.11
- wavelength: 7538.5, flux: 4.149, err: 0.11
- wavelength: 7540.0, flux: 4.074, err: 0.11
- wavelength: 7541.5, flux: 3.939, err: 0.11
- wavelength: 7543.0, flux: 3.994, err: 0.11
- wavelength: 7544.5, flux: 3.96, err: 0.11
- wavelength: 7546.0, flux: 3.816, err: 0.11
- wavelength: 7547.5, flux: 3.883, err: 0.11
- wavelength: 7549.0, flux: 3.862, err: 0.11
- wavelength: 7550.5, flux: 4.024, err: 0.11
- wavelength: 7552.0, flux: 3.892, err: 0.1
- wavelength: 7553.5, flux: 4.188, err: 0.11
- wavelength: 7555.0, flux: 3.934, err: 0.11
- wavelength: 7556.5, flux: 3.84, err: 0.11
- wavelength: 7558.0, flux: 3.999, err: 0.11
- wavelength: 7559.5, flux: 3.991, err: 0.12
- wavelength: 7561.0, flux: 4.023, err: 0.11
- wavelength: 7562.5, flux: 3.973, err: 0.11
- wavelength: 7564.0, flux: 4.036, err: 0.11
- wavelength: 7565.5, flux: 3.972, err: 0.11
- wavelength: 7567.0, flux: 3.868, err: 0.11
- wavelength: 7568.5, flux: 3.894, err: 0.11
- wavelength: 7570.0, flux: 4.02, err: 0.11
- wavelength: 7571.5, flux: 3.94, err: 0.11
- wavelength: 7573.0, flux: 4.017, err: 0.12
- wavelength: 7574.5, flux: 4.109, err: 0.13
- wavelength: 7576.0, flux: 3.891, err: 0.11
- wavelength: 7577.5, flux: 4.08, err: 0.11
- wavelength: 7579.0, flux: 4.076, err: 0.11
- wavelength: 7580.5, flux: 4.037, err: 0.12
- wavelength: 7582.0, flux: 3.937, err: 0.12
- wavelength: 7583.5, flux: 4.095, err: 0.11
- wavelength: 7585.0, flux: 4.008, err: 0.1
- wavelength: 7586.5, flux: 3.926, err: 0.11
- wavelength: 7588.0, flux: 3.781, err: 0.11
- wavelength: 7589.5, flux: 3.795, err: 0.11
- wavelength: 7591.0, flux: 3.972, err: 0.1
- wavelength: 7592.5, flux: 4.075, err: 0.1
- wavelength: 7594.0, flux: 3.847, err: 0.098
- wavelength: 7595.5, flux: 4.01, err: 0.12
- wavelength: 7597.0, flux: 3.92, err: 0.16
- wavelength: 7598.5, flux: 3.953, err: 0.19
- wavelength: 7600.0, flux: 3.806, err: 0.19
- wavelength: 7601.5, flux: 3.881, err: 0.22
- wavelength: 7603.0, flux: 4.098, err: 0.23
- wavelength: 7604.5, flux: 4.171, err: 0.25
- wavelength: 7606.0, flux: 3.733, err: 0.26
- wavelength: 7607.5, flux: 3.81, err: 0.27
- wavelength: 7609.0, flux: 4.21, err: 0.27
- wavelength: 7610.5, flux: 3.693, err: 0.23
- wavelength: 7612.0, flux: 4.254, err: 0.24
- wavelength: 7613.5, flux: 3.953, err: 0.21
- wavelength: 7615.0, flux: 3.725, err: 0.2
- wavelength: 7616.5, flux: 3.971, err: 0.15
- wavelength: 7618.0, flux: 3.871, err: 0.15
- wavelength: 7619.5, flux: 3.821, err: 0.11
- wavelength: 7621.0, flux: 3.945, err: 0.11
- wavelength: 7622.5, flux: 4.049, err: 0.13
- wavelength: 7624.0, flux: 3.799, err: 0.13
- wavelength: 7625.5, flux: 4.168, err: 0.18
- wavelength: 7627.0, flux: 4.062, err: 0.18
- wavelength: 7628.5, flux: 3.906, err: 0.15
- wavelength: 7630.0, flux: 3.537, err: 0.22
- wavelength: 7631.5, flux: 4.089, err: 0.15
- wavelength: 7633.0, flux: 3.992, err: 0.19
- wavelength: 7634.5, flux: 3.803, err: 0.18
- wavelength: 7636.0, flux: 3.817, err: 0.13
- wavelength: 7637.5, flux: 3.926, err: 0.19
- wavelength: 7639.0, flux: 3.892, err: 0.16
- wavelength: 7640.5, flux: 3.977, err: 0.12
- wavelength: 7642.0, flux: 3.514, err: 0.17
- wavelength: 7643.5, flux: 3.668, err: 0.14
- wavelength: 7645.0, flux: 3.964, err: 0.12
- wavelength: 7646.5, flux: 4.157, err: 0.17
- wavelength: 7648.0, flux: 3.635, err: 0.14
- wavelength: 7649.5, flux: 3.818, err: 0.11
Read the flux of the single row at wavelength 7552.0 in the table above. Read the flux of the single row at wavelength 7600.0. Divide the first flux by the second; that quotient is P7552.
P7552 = 1.02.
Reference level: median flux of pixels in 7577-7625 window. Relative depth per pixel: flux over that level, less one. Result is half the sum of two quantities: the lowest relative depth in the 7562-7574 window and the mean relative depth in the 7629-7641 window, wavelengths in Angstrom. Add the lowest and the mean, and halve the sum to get -0.019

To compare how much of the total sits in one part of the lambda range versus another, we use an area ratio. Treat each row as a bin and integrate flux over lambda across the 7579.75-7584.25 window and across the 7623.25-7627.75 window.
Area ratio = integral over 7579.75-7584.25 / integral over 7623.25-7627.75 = 1.00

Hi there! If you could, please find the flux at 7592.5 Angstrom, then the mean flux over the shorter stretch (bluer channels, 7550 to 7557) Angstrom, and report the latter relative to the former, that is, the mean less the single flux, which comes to -0.10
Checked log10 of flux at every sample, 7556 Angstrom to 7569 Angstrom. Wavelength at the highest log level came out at 7564.0 Angstrom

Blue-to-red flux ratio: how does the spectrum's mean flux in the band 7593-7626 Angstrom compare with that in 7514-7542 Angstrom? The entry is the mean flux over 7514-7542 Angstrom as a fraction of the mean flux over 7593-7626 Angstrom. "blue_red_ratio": 1.02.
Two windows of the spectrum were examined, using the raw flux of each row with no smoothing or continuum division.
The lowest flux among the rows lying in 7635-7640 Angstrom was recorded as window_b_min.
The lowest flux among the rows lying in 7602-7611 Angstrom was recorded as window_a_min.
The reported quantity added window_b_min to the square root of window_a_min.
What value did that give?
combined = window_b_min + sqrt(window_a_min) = 5.74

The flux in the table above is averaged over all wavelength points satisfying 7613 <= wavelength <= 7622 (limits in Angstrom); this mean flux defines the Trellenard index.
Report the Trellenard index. 3.88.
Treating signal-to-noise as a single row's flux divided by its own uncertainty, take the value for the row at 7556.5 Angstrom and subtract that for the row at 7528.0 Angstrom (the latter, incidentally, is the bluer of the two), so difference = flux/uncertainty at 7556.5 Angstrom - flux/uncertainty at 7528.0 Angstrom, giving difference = -1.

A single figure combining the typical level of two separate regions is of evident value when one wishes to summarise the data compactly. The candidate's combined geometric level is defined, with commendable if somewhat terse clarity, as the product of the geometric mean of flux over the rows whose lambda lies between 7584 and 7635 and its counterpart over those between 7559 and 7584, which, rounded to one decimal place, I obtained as 15.7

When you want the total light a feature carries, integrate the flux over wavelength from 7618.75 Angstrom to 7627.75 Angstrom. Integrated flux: 35.8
